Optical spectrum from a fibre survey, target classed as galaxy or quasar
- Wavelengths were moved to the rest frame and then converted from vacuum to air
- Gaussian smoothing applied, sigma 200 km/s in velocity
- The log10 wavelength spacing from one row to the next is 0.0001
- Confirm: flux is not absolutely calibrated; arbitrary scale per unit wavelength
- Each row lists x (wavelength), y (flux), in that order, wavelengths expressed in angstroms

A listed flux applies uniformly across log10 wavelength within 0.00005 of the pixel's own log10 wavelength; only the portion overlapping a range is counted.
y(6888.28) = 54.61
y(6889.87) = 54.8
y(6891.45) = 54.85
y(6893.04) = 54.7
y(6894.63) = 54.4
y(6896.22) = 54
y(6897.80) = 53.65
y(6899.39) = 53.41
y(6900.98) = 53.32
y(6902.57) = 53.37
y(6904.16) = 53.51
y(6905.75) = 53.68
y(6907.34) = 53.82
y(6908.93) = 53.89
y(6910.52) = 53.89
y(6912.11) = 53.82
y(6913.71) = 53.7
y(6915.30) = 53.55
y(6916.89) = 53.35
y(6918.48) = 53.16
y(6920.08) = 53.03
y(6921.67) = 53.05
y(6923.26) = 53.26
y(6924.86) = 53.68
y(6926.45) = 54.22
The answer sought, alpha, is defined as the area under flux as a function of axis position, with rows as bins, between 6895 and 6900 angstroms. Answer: 269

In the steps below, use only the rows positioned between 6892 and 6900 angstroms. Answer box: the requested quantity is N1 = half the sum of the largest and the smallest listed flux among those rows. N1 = 54.1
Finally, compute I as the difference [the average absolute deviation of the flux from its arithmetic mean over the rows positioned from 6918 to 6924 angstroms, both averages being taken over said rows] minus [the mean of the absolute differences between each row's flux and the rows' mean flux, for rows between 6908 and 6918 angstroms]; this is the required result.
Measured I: -0.08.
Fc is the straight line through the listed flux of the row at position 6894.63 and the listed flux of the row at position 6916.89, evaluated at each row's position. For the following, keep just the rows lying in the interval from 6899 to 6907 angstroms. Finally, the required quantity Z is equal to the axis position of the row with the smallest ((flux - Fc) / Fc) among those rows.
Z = 6900.98 angstroms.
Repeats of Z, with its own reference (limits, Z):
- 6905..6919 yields 6905.75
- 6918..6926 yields 6920.08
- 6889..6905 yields 6900.98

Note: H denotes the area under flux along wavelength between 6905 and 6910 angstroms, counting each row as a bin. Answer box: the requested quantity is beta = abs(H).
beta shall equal 269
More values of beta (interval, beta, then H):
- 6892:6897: 272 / 272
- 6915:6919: 214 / 214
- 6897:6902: 268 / 268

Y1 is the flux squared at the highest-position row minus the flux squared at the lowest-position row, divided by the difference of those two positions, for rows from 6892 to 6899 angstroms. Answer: -24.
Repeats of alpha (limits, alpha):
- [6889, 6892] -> 165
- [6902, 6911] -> 483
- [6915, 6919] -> 214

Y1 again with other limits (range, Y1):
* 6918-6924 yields 2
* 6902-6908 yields 10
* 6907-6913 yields 0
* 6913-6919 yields -12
